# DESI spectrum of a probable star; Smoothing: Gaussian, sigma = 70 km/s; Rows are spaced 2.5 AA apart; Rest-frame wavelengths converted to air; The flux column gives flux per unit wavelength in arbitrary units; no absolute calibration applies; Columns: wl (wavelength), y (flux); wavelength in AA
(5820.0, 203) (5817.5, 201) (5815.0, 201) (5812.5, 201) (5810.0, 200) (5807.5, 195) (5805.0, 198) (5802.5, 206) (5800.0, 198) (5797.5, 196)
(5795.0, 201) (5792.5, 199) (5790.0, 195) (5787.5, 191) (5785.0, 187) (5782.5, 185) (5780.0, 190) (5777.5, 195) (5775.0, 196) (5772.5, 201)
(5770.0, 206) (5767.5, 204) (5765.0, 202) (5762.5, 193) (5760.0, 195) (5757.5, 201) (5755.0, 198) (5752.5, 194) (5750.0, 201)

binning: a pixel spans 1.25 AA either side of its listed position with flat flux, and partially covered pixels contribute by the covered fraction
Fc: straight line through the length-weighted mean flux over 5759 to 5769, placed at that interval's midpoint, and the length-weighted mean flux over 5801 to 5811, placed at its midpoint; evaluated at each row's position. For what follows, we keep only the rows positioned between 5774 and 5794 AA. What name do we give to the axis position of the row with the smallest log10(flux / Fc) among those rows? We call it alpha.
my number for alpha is 5782.5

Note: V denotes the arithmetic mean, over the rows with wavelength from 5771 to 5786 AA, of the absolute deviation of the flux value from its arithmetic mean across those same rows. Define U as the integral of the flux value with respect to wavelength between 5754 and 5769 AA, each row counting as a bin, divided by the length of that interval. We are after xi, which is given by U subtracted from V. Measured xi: -194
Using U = 199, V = 5.0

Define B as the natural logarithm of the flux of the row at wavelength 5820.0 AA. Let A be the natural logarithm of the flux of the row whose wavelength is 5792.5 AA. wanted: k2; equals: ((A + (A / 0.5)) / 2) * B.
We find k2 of 42.2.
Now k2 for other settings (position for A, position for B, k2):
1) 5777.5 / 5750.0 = 41.9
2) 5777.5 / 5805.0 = 41.8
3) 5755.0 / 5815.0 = 42.1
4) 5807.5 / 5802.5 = 42.1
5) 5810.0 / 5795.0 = 42.1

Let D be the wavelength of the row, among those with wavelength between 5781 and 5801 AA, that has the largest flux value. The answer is 5795.0 AA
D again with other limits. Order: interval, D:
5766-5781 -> 5770.0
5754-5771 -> 5770.0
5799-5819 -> 5802.5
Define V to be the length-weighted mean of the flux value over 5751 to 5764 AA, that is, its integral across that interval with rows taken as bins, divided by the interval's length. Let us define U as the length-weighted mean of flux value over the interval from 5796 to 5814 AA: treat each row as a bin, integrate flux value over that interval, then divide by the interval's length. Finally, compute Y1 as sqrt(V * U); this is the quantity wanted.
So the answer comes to 197.8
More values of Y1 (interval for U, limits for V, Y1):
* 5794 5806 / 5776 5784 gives 194.9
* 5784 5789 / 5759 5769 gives 194.0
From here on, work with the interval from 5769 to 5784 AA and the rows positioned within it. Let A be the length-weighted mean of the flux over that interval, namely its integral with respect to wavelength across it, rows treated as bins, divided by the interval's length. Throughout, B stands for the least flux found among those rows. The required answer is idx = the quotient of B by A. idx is 0.948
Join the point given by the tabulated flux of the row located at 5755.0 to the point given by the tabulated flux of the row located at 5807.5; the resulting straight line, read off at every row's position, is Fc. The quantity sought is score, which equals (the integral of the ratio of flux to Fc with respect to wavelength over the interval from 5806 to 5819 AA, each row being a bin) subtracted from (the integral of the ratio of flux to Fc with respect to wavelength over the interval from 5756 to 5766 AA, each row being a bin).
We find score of -3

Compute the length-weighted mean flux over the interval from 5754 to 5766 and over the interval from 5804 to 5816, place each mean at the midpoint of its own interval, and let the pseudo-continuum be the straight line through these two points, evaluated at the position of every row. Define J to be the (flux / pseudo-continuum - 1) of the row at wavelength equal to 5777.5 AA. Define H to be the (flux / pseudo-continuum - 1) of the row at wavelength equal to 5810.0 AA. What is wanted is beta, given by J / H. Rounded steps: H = 0.005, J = -0.016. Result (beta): -3.1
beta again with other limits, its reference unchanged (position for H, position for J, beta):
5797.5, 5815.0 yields -0.7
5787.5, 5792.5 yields -0.1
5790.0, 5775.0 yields 0.6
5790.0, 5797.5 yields 0.8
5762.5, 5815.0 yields -0.4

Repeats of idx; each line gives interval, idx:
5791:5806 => 0.982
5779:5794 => 0.967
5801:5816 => 0.974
